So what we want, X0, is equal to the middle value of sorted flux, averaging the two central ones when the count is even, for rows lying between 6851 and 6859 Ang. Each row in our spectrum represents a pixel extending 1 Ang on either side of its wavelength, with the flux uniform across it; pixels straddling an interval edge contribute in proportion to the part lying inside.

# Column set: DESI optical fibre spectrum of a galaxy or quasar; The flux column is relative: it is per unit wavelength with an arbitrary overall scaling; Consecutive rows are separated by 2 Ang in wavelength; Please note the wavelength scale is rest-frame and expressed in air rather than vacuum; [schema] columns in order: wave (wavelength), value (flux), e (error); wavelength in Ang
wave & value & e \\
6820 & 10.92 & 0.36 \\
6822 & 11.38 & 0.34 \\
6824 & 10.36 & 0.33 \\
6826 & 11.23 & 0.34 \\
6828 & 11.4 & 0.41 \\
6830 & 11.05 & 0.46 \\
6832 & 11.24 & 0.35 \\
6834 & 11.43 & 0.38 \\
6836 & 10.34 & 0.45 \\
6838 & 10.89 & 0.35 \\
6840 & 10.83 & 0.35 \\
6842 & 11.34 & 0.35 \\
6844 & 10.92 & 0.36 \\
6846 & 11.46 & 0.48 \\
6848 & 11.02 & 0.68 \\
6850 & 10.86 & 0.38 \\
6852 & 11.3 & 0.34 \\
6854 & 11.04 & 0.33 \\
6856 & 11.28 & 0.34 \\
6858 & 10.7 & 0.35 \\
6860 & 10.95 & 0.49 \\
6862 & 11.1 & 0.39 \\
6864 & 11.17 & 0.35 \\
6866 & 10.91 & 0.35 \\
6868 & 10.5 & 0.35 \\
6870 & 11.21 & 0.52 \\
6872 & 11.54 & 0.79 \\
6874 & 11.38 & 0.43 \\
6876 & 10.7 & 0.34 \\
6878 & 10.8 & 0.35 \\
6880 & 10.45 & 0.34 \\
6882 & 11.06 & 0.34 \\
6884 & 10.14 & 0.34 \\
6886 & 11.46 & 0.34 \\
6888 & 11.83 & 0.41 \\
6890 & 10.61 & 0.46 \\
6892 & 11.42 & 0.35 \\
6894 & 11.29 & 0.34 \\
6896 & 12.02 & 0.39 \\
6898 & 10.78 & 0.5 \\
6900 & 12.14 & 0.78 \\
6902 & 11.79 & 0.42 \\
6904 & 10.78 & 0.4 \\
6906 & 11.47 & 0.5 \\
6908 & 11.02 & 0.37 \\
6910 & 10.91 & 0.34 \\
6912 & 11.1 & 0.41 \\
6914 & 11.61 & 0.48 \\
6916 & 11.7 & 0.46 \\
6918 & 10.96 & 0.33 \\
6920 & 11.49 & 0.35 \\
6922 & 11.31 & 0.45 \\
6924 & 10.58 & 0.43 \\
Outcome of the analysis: 11.2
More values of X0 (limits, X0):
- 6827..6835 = 11.3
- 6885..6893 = 11.4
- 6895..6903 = 11.9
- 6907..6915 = 11.1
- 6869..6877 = 11.3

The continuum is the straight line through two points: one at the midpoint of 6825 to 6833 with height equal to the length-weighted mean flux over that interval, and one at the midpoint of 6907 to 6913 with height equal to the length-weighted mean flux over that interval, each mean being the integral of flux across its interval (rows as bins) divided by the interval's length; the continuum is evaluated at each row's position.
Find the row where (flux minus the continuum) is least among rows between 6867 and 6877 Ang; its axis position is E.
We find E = 6868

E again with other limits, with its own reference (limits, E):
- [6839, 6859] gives 6858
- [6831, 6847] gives 6836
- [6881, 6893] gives 6884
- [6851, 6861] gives 6858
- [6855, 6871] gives 6868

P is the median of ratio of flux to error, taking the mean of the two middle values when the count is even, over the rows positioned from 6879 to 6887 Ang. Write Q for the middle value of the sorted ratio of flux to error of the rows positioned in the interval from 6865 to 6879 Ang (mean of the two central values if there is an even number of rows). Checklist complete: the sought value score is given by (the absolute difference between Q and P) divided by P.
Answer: 0.05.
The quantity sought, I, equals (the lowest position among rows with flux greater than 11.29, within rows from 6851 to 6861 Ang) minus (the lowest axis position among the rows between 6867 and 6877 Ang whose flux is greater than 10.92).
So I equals -18 Ang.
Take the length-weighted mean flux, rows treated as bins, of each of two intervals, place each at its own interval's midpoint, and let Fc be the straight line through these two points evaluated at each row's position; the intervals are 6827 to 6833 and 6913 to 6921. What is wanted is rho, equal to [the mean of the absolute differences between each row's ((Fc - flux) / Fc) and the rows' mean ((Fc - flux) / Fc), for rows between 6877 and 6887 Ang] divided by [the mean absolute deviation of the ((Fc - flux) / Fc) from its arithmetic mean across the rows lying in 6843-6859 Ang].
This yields 1.89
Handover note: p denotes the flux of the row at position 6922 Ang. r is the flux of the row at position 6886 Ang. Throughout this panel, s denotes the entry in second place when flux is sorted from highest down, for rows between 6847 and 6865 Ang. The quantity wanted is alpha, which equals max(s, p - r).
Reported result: 11.3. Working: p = 11.31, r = 11.46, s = 11.28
